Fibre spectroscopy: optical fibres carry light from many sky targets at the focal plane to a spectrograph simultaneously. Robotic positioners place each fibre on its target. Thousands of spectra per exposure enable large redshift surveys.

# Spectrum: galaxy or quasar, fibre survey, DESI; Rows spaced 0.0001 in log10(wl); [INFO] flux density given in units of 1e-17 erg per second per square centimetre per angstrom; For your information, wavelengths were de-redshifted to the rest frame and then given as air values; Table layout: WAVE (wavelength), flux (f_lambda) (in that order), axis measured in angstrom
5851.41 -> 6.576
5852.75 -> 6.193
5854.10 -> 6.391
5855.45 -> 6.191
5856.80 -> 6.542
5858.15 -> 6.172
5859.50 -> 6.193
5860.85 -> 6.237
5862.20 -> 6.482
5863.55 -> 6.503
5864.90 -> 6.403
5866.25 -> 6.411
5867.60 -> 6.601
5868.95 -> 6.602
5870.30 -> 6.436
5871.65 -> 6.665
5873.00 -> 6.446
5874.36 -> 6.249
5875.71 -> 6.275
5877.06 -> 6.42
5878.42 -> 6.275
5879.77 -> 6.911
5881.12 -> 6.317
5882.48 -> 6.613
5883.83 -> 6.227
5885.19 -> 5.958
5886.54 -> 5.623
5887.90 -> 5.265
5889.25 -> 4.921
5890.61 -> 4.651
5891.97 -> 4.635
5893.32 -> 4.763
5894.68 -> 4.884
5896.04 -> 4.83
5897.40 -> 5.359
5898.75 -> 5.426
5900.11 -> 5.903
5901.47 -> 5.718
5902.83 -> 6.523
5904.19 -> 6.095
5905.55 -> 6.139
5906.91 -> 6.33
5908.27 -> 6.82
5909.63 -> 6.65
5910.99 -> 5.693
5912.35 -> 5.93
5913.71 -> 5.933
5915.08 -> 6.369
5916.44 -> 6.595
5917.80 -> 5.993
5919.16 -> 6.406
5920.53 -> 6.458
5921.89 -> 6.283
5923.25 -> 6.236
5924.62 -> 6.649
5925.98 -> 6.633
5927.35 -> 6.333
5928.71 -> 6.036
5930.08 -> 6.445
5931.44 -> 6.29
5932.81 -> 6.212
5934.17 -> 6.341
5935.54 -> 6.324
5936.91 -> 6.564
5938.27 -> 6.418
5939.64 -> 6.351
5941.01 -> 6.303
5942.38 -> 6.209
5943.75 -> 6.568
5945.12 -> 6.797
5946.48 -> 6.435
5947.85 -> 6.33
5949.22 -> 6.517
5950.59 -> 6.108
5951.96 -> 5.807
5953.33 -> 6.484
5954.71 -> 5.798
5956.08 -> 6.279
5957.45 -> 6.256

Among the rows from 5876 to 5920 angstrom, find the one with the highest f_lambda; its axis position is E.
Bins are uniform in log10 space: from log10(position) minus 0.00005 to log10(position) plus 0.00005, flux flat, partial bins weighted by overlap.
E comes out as 5879.77 angstrom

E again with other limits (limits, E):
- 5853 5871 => 5868.95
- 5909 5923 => 5909.63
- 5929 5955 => 5945.12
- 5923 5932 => 5924.62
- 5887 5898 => 5897.40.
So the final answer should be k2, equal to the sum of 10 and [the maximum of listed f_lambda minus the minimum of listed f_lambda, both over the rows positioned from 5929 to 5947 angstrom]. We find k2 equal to 10.6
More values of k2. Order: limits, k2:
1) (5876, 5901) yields 12.3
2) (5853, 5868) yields 10.4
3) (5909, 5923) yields 11.0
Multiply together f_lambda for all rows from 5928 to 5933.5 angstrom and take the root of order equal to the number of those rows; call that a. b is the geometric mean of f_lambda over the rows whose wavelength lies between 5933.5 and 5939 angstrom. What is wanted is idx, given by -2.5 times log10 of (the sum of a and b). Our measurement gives -2.76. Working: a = 6.24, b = 6.41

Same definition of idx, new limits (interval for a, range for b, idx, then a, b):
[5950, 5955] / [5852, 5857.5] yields -2.73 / 6.04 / 6.33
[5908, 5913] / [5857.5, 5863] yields -2.74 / 6.26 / 6.27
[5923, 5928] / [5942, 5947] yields -2.78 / 6.46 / 6.50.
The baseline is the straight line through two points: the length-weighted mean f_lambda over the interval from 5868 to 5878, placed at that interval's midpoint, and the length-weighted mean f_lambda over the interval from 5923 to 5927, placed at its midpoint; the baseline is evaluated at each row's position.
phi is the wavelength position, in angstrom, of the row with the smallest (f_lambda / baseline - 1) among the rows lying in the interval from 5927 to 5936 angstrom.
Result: 5928.71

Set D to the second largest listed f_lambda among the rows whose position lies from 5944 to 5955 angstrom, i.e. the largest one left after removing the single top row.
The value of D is 6.517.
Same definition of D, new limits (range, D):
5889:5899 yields 5.359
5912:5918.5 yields 6.369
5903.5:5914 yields 6.65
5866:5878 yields 6.602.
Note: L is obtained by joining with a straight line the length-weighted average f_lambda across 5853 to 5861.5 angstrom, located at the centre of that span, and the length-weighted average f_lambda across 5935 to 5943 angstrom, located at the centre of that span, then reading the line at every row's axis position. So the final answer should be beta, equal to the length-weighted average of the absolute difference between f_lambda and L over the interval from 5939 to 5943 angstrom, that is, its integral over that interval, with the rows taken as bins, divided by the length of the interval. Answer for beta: 0.08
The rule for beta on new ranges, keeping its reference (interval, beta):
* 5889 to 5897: 1.52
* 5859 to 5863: 0.11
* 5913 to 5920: 0.22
